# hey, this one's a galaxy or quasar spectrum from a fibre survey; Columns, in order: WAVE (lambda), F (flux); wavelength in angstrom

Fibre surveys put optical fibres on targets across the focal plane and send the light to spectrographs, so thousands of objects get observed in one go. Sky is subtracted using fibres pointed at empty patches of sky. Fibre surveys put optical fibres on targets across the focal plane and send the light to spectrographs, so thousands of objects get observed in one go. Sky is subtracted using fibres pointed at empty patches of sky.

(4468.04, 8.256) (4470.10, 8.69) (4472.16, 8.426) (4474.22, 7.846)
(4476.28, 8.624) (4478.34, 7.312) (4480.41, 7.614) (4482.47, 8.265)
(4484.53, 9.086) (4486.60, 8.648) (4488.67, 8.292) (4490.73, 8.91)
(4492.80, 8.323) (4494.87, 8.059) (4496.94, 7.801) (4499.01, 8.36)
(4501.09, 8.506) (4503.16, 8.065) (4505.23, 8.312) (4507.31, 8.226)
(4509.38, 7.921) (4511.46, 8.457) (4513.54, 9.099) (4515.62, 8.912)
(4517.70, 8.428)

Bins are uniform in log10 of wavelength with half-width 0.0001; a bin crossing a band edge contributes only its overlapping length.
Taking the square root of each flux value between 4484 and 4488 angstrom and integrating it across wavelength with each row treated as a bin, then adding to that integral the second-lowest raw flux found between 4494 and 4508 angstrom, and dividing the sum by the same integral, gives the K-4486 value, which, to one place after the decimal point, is 1.7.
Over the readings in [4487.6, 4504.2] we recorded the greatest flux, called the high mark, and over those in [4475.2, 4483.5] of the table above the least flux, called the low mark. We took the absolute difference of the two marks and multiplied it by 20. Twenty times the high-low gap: 32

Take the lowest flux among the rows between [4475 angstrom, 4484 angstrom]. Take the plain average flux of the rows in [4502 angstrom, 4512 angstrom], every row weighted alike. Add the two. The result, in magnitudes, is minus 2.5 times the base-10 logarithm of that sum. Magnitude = -2.98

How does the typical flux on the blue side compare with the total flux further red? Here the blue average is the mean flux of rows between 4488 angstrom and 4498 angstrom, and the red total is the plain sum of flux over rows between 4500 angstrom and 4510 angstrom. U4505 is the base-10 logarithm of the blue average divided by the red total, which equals -0.695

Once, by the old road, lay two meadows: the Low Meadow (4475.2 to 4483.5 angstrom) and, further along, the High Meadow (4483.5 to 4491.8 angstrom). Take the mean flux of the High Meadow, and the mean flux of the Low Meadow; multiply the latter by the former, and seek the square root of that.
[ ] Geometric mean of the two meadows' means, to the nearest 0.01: 8.33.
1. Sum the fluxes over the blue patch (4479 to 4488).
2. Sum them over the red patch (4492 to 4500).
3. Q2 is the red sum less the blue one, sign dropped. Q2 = 1.1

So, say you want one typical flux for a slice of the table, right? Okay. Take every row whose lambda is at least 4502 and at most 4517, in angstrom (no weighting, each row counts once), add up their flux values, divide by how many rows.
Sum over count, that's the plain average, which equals 8.43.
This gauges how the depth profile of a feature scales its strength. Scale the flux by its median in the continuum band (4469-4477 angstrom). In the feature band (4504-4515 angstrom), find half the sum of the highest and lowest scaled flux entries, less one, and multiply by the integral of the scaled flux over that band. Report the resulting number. -0.02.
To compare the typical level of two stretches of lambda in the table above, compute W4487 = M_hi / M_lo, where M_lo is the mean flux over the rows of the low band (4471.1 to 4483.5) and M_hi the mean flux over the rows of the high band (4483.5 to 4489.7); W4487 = 1.08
